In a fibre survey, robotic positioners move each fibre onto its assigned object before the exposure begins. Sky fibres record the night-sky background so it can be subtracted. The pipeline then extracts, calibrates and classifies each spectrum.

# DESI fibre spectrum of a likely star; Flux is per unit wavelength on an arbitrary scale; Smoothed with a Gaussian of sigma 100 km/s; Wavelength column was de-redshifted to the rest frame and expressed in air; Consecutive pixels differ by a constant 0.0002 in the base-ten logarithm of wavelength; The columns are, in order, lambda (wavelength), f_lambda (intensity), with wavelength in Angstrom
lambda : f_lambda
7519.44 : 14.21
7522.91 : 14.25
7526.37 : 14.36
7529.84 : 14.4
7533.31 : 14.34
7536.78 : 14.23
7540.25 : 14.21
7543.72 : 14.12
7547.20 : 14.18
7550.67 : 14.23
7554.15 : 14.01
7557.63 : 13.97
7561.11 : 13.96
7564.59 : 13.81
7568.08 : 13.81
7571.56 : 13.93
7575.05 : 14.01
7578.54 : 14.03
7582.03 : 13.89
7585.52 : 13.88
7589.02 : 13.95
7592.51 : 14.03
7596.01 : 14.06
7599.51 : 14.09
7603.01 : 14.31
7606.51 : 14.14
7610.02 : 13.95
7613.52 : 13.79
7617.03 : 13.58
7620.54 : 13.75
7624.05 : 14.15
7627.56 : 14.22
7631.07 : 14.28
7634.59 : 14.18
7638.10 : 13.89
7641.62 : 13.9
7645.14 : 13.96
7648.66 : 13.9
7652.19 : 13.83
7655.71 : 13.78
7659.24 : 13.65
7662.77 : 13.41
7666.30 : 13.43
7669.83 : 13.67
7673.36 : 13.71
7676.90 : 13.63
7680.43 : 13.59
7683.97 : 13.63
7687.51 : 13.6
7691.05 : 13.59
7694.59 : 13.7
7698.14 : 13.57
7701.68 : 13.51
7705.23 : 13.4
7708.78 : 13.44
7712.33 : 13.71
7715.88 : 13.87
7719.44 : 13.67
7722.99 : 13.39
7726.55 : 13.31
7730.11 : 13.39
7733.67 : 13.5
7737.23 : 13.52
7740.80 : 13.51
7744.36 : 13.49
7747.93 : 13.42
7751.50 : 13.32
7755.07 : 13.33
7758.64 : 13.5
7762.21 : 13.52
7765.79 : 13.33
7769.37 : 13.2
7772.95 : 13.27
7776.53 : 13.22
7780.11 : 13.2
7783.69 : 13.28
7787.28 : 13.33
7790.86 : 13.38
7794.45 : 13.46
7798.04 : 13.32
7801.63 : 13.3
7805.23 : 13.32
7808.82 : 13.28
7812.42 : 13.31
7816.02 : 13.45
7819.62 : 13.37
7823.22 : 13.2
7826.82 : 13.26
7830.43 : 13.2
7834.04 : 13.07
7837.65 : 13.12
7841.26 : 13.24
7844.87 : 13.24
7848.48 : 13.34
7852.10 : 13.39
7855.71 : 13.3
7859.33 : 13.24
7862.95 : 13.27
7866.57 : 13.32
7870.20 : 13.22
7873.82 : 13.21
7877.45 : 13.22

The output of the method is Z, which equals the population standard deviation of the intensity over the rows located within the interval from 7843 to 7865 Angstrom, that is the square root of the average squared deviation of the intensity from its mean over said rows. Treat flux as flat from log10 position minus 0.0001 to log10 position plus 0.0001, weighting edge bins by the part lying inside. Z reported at 0.05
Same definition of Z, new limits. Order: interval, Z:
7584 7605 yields 0.13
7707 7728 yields 0.20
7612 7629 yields 0.25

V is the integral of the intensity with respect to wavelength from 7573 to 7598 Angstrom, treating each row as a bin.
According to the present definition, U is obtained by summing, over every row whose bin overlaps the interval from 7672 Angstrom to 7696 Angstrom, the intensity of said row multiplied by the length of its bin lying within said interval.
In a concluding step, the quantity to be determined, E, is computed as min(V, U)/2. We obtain 164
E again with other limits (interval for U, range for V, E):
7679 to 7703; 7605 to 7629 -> 163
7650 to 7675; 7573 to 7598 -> 171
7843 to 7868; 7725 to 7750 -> 166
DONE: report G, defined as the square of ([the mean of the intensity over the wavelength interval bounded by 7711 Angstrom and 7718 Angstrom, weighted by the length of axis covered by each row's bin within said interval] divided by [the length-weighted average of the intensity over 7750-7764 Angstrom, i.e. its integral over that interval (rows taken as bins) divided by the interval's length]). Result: 1.05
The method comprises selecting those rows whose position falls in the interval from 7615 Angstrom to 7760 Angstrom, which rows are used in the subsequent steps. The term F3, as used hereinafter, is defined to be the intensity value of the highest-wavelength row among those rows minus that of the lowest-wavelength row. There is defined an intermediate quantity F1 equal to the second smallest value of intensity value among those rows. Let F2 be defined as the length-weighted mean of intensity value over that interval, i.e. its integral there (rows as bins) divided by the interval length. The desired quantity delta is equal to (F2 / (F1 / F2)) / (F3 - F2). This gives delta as -1.02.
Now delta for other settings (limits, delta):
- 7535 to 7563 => -0.99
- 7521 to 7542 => -1.00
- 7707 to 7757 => -1.00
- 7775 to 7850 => -1.02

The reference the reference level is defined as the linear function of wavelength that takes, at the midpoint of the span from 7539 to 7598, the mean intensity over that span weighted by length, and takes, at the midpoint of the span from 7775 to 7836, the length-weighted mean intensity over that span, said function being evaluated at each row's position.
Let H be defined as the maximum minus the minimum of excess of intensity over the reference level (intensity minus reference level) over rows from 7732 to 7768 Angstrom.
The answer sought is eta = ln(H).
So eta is -1.5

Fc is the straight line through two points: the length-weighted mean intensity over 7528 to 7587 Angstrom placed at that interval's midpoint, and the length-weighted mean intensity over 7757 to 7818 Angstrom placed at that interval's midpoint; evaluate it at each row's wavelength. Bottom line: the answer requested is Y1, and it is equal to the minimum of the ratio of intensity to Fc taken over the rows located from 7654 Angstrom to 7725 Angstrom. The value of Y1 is 0.9768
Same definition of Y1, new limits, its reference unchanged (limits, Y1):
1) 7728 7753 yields 0.9906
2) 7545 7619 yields 0.9789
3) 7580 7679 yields 0.9768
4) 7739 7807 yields 0.9858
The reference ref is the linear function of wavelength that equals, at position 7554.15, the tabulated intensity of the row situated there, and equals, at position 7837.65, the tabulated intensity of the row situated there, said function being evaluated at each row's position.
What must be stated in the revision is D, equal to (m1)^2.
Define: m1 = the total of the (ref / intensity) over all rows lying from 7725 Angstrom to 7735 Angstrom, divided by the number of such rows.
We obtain 1.01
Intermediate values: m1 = 1.00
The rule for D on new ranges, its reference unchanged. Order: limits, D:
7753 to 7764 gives 0.99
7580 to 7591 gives 1.00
